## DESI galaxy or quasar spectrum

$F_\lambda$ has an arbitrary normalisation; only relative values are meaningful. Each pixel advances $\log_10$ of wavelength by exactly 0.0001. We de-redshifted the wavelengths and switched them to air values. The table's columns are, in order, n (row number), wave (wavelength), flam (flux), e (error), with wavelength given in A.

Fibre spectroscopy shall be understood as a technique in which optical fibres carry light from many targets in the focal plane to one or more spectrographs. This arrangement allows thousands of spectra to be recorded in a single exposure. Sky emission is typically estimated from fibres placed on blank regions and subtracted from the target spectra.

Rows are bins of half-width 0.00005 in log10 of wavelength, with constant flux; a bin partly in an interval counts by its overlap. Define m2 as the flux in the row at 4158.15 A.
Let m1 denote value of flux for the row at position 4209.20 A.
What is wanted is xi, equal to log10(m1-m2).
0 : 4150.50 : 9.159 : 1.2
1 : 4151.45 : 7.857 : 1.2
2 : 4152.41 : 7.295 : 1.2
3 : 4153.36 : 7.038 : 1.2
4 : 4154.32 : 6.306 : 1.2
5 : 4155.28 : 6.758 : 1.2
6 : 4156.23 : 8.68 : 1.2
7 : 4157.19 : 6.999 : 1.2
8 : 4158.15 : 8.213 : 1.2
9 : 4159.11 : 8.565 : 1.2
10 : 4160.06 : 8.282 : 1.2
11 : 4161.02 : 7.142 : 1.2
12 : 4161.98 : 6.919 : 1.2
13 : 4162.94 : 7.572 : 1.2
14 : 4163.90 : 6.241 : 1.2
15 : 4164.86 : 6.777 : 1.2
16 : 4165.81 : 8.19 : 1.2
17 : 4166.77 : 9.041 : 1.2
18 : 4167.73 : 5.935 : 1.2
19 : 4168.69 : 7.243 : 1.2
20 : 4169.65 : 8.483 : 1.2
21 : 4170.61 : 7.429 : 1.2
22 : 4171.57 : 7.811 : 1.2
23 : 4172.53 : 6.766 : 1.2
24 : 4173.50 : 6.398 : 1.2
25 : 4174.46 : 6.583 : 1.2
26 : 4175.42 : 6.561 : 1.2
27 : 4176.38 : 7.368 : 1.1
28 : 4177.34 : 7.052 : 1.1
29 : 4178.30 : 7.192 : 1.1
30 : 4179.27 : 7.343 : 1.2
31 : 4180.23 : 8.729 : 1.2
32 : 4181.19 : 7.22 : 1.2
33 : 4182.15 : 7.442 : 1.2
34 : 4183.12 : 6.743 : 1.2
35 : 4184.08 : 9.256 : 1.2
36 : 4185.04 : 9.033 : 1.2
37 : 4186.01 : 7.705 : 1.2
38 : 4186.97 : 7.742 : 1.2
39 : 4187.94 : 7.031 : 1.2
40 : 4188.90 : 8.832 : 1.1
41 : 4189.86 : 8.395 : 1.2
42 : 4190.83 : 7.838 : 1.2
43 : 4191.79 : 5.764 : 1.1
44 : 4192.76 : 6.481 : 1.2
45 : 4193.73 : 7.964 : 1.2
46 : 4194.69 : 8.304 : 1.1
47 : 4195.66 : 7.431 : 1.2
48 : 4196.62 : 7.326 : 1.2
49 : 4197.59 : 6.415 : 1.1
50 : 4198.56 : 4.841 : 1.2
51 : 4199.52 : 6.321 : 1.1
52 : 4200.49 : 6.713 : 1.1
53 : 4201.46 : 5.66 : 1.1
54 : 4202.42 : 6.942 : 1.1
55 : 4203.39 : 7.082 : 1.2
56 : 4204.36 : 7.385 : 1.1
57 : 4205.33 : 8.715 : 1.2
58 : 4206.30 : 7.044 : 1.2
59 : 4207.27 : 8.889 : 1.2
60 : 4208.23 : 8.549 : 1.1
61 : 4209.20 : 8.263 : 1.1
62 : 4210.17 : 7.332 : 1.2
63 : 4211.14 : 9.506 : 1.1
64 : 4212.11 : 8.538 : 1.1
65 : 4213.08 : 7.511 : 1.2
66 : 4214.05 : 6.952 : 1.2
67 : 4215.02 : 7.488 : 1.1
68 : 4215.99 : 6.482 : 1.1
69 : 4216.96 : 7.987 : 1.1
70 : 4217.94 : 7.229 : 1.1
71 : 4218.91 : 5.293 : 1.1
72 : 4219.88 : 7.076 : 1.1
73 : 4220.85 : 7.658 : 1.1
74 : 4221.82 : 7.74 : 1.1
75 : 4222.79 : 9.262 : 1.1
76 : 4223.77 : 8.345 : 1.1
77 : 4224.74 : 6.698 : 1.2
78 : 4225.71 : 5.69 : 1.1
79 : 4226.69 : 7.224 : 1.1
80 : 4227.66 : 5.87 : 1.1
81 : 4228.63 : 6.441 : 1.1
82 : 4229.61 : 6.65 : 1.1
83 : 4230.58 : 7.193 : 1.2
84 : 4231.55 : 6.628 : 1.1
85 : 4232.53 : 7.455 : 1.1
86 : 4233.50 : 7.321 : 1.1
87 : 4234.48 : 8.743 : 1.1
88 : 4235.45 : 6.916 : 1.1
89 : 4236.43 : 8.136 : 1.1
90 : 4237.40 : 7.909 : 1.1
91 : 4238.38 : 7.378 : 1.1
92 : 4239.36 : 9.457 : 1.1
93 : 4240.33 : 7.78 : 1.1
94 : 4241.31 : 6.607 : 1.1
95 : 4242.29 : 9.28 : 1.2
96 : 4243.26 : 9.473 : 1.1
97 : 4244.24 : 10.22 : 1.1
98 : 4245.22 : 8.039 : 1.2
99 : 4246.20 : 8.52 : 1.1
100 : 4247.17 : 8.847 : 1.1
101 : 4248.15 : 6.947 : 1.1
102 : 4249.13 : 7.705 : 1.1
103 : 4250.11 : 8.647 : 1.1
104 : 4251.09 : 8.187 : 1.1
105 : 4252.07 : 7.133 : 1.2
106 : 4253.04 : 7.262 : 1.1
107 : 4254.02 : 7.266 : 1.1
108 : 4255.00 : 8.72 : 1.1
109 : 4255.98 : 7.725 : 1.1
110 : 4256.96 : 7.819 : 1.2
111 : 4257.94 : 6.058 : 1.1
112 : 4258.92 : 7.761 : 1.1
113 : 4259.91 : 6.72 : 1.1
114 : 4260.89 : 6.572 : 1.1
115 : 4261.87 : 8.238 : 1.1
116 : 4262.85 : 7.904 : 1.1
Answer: -1.30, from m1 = 8.263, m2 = 8.213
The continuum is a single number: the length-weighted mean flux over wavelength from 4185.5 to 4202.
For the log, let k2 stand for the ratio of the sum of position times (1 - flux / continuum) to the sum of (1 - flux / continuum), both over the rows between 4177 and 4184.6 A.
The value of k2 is 4182.1 A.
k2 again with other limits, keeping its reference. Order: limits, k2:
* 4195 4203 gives 4199.9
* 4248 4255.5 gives 4252.1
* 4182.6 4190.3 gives 4186.7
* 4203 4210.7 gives 4207.3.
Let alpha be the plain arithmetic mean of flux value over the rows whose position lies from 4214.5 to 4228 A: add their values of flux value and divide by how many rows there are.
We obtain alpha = 7.15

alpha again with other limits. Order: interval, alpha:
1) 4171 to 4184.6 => 7.32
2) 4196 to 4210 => 7.15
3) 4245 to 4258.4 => 7.78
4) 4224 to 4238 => 7.06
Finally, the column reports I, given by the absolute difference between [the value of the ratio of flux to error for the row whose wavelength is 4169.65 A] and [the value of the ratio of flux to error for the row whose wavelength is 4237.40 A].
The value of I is 0.1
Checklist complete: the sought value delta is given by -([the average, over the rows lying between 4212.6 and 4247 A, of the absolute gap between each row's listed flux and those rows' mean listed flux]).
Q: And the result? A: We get -0.86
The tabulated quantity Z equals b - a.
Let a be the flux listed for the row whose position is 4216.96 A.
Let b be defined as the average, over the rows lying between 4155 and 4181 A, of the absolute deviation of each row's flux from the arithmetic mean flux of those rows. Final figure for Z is -7.3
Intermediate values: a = 7.987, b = 0.70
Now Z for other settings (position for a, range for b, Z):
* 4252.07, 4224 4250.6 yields -6.2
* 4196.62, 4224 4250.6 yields -6.4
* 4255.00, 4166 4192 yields -8.0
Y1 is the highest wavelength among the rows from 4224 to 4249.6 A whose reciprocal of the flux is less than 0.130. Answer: 4249.13 A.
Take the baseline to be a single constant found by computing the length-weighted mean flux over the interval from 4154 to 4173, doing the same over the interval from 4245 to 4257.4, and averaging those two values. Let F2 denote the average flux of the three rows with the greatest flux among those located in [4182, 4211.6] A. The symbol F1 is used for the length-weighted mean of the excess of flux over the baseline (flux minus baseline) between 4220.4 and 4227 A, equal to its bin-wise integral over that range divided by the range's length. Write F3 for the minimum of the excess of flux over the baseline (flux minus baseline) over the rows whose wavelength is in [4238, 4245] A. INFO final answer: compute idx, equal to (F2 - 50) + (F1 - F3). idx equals -39.8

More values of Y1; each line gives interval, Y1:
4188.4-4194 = 4193.73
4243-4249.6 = 4249.13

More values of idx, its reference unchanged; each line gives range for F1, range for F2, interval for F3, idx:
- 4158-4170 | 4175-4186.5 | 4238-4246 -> -40.0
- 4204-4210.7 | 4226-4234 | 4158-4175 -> -40.6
